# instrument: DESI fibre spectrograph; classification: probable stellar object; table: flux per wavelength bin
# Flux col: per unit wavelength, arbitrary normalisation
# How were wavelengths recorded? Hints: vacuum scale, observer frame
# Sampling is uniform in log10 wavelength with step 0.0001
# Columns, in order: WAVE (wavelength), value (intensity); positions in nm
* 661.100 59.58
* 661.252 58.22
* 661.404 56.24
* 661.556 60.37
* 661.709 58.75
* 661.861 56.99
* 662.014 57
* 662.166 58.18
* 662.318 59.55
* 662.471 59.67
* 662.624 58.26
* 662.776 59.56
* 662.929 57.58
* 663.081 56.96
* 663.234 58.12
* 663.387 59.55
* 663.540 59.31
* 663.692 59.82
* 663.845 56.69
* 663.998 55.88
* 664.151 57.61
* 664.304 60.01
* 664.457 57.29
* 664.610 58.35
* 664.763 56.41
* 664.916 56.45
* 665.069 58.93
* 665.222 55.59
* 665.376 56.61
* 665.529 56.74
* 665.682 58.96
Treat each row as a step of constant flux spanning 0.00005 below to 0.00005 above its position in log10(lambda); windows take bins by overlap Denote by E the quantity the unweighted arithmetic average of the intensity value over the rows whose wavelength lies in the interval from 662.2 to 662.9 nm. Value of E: 59.3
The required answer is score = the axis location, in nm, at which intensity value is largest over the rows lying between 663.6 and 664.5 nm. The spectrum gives 664.304 nm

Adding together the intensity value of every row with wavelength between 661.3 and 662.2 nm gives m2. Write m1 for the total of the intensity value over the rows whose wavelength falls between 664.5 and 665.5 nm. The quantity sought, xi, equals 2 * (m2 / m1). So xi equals 2.03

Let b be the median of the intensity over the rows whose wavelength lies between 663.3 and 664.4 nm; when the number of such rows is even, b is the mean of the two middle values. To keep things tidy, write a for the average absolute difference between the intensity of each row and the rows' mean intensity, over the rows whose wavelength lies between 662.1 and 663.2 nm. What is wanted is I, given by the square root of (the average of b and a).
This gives 5.49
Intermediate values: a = 0.91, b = 59.3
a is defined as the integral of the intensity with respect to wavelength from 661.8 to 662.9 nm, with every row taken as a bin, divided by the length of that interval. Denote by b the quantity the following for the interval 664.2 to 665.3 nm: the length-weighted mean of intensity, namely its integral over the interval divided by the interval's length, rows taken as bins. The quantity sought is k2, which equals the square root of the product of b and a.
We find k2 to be 58.0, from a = 58.4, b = 57.6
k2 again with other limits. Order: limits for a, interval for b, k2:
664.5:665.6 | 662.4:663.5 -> 57.8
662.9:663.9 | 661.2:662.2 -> 58.2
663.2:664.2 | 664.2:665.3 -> 57.9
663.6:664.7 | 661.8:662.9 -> 58.2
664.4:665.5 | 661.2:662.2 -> 57.5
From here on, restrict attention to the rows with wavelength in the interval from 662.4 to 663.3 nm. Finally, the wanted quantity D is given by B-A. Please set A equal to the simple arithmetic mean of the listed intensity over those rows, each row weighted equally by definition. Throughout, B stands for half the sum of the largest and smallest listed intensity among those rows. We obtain 0.0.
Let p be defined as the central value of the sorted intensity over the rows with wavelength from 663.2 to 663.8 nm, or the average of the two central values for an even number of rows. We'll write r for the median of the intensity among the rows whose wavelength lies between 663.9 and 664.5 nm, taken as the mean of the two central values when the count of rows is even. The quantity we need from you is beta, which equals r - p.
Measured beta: -2.0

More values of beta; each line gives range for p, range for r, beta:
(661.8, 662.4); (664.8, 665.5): -1.1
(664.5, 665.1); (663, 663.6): 1.3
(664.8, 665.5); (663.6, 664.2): 0.6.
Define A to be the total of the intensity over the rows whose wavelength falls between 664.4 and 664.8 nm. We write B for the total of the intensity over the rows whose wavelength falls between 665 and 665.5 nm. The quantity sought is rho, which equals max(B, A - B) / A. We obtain 0.995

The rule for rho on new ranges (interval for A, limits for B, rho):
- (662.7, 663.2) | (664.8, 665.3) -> 0.982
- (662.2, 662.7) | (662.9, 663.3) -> 0.973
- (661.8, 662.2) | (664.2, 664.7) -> 1.020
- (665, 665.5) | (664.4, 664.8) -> 1.005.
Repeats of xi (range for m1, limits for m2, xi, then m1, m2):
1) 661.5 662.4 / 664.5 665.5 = 1.95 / 351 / 342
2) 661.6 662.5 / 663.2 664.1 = 2.00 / 350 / 349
